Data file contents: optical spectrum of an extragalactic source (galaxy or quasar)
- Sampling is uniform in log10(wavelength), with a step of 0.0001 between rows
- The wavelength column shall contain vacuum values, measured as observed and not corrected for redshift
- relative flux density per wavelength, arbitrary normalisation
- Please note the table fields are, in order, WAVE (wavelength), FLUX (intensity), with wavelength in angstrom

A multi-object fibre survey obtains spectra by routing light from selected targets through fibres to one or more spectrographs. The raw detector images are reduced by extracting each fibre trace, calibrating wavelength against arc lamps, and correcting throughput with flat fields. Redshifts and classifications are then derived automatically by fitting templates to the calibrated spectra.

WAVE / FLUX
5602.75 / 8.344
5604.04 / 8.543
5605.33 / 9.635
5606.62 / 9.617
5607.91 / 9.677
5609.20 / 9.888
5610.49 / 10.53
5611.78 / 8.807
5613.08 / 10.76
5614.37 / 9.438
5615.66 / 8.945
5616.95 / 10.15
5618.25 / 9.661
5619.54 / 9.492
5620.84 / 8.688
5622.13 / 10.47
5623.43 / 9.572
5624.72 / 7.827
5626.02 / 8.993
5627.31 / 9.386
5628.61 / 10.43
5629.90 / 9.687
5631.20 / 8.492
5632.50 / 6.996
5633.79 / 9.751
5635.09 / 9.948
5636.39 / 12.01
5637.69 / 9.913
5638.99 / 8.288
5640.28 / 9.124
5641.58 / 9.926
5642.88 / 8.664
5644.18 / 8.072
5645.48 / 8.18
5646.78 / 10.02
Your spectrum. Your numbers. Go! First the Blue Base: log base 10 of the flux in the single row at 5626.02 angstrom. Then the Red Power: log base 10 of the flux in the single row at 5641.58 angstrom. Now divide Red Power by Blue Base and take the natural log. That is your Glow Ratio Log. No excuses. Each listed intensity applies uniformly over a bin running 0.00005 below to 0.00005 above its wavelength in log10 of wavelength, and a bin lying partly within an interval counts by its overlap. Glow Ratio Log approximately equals 0.04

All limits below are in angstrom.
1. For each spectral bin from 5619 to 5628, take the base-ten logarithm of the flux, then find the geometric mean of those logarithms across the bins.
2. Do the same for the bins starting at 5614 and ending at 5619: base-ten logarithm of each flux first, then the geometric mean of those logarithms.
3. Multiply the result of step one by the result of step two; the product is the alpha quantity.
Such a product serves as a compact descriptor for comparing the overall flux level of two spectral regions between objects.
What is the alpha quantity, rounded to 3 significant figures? 0.942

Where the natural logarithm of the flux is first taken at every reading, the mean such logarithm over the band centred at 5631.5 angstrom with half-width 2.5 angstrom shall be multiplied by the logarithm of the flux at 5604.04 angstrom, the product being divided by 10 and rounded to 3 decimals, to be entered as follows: 0.463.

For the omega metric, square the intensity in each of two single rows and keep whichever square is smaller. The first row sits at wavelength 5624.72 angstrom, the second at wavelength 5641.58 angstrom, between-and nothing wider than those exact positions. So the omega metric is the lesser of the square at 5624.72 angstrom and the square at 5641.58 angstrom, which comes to 61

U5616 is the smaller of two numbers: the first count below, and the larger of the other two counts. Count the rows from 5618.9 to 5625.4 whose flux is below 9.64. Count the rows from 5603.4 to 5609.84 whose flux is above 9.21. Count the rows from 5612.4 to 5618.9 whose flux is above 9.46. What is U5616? 4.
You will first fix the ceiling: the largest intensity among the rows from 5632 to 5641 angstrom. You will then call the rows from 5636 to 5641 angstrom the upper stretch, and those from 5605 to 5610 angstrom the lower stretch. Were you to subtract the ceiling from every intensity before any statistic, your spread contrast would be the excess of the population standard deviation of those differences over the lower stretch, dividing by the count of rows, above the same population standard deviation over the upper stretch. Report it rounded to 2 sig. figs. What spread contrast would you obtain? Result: -1.3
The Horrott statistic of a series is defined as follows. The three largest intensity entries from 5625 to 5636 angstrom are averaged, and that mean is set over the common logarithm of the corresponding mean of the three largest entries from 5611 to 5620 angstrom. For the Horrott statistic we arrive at 10.0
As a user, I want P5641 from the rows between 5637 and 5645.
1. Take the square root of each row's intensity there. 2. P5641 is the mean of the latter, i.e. 3.00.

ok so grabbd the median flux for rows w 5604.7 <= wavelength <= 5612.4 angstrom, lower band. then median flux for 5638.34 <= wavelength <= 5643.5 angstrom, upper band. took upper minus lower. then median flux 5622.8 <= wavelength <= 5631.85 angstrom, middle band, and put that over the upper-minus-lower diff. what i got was -12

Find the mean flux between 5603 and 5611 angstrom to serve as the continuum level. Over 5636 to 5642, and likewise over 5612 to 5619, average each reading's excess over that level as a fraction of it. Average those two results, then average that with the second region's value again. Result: 0.016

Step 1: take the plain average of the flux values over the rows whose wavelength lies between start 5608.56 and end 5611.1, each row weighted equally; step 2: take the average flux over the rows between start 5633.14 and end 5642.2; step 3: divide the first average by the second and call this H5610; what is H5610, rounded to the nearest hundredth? 1.04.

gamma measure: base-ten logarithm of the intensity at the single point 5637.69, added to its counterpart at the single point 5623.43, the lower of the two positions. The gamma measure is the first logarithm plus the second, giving 1.977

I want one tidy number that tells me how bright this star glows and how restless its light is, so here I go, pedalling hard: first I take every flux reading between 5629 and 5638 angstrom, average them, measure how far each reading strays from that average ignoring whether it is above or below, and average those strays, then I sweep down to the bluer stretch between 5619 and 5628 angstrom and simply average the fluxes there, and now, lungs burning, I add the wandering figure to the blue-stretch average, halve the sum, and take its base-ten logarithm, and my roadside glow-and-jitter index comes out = 0.709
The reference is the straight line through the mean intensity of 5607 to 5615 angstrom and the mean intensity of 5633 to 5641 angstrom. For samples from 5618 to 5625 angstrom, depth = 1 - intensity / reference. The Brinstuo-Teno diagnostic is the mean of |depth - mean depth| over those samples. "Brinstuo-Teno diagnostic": 0.07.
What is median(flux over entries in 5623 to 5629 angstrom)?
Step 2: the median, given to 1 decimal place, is 9.4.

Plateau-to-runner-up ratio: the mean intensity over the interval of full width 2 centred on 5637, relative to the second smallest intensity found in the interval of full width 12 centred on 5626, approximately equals 1.29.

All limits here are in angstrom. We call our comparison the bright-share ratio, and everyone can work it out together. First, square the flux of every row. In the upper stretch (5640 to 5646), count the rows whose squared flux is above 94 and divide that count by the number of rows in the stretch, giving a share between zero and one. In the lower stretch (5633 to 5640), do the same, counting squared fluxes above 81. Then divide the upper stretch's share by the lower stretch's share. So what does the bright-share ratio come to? 0.250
